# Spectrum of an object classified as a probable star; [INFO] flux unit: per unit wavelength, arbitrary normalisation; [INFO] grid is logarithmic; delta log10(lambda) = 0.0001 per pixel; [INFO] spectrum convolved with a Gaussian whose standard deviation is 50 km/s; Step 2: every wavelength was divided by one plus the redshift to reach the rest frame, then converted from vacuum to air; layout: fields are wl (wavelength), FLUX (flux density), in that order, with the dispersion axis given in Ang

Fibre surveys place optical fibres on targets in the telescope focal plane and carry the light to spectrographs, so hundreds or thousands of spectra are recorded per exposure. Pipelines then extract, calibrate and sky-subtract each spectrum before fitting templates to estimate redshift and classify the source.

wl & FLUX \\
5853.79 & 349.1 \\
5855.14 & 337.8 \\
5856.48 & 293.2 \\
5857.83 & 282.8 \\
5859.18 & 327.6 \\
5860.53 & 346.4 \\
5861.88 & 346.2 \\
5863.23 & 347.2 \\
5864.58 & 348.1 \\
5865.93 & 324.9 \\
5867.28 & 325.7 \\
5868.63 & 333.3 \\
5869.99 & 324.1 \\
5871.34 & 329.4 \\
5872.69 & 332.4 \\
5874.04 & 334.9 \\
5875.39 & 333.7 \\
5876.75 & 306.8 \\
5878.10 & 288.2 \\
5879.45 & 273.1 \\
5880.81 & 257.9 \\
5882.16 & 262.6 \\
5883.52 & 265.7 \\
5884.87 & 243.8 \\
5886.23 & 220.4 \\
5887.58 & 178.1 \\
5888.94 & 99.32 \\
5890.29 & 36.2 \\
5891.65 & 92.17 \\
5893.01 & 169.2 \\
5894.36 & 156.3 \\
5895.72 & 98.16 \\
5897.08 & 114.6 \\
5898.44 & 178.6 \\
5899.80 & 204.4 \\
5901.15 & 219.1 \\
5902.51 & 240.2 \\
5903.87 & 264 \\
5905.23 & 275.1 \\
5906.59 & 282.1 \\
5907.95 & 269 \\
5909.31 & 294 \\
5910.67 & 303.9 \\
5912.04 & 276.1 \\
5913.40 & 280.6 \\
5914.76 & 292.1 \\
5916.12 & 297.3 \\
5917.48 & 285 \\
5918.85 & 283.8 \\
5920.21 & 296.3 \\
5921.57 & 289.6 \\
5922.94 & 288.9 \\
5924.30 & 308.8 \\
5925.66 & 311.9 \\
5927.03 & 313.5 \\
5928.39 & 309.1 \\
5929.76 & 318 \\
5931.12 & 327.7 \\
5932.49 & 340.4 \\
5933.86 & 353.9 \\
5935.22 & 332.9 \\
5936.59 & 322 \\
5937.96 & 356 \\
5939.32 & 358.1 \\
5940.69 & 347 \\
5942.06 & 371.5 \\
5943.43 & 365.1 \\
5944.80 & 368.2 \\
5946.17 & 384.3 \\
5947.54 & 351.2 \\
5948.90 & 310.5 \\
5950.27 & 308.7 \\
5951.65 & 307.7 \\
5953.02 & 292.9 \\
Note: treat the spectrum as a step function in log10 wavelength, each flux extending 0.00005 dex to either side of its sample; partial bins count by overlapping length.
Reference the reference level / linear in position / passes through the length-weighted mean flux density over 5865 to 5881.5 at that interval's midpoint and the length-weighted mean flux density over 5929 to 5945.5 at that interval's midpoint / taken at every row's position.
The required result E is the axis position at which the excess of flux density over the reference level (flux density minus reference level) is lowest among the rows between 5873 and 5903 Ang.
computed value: 5890.29 Ang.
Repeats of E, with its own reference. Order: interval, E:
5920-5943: 5922.94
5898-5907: 5898.44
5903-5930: 5903.87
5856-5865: 5857.83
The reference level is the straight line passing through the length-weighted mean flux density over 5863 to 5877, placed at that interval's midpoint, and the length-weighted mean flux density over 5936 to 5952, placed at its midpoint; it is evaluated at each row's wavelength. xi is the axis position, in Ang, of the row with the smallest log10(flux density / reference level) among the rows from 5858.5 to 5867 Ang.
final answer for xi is 5865.93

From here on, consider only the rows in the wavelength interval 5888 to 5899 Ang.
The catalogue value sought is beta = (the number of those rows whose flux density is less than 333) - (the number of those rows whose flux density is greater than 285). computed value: 8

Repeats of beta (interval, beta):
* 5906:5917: 4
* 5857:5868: -3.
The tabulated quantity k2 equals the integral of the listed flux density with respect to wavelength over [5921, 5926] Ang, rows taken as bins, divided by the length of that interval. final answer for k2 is 299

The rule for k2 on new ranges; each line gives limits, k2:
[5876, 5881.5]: 282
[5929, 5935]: 334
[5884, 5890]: 179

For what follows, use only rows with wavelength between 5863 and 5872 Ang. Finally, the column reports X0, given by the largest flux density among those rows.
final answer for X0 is 348.1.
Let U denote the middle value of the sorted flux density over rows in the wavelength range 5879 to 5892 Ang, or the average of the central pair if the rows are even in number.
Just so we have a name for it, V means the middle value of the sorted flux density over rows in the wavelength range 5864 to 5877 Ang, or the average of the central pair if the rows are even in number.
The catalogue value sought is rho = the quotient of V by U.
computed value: 1.43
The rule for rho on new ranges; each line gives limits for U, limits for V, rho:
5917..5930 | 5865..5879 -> 1.08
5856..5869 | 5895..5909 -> 0.69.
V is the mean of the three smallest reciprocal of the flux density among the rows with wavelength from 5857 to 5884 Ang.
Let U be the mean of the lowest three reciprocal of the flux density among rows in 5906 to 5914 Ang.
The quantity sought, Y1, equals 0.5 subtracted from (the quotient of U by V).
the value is 0.7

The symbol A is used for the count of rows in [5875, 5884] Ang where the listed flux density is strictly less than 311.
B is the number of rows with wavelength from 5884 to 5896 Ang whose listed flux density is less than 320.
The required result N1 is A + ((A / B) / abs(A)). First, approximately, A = 6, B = 9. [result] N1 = 6.1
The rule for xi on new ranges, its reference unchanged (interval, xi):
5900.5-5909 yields 5901.15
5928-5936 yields 5928.39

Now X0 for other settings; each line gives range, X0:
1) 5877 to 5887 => 288.2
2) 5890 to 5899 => 178.6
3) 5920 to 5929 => 313.5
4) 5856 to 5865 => 348.1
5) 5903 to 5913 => 303.9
